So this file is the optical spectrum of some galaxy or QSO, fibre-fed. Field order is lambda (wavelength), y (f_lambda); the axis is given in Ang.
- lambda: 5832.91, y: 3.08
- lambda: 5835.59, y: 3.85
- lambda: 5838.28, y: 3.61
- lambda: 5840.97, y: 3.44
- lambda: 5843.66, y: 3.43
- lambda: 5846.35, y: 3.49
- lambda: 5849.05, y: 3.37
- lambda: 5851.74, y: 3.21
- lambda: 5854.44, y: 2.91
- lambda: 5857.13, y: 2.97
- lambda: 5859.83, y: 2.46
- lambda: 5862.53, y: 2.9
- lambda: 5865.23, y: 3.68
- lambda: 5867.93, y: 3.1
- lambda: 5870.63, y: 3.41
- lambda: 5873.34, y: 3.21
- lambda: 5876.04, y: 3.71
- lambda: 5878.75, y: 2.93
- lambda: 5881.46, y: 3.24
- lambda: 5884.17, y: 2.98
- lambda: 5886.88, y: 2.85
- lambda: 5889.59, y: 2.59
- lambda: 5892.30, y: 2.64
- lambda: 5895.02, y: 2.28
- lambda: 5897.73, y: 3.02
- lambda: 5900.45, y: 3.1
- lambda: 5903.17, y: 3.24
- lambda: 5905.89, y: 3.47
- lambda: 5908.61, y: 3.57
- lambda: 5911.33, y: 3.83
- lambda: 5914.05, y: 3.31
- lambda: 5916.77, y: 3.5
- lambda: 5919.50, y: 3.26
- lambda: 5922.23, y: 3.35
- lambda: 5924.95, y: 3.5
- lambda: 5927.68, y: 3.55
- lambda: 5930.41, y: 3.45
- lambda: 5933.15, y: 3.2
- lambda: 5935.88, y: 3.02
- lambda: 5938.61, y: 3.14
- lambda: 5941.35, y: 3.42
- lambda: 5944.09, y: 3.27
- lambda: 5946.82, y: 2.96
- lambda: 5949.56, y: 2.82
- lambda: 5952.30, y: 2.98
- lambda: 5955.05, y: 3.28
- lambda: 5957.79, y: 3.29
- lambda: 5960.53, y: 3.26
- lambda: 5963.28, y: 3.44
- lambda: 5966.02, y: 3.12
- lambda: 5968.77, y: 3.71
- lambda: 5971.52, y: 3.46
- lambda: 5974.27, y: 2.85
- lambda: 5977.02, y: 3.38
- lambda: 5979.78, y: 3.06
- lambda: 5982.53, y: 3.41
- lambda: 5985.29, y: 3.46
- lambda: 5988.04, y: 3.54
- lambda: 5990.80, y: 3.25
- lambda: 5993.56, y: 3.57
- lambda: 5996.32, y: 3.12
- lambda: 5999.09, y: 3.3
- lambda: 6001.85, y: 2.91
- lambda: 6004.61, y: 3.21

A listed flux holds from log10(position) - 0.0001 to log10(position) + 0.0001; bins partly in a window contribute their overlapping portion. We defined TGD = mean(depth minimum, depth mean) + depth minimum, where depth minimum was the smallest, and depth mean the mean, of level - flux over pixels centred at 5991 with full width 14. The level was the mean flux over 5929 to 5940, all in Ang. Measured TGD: -0.6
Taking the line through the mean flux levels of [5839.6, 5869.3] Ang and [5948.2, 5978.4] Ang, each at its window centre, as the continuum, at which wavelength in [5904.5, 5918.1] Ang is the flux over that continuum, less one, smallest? 5914.05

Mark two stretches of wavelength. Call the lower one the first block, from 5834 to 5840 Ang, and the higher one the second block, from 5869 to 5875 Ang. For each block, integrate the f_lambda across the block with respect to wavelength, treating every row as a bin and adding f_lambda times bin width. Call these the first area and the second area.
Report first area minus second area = 2.2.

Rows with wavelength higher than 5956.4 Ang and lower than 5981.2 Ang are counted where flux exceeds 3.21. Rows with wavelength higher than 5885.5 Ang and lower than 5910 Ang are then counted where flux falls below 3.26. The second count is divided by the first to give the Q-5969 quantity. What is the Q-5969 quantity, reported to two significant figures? 1.2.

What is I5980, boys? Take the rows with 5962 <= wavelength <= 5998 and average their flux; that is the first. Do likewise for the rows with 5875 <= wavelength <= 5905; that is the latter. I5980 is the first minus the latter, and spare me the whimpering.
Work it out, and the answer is 0.374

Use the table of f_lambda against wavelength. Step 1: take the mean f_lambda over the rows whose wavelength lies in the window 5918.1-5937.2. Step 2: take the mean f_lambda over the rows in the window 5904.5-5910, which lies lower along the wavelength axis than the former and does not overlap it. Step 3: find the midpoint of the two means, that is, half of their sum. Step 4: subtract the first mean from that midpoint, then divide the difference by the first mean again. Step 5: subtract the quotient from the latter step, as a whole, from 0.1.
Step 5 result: 0.072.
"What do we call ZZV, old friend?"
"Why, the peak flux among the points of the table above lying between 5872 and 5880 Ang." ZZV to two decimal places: 3.71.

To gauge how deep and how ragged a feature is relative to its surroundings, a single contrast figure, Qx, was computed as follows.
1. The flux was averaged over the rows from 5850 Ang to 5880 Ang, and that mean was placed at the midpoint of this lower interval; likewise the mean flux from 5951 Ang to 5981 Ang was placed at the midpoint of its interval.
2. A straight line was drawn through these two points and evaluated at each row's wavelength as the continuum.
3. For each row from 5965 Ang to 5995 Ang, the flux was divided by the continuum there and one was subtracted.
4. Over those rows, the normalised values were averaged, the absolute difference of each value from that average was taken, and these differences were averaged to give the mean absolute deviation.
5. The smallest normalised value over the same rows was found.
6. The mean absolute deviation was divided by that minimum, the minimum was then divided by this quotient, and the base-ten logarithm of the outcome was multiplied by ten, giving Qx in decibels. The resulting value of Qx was -5.7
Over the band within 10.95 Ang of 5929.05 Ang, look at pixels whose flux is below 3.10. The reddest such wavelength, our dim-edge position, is 5935.88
